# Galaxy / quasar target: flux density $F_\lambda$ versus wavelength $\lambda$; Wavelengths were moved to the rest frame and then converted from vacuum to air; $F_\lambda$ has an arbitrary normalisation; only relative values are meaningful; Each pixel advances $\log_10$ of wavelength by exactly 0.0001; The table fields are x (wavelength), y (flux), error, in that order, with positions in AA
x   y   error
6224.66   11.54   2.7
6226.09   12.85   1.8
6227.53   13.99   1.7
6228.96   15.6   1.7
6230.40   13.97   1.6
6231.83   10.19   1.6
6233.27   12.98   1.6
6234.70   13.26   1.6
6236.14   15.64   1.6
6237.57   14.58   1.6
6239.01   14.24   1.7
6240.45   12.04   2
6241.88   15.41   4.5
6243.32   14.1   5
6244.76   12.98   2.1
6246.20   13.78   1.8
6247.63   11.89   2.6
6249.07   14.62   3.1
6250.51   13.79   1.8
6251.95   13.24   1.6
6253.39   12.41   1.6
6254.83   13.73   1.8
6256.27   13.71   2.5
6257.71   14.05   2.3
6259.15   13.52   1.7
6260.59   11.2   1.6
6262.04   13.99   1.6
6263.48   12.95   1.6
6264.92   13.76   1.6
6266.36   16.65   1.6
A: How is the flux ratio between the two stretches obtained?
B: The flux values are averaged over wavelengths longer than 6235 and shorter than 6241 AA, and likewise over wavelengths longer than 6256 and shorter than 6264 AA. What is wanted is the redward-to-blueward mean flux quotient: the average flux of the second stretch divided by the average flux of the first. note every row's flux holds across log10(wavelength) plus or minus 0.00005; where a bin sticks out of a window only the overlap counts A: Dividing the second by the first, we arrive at 0.94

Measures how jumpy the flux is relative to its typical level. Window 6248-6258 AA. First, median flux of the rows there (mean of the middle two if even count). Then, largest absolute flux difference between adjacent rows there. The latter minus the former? -12.4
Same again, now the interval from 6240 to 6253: -10.4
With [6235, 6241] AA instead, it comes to -12.2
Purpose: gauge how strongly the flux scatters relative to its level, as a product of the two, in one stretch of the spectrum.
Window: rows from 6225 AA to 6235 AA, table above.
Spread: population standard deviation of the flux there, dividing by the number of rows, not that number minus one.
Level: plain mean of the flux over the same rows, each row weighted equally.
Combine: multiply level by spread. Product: 20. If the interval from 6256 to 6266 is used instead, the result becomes 12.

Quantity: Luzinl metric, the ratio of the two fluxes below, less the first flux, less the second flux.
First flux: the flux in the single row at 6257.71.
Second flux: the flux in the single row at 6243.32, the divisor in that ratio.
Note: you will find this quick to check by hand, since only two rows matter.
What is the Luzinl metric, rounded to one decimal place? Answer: -27.2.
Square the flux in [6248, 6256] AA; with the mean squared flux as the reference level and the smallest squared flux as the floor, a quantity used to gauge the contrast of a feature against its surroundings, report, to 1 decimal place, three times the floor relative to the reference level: 2.5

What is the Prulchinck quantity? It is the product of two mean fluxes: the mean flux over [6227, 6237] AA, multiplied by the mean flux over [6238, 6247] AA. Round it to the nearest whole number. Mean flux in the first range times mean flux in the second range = 188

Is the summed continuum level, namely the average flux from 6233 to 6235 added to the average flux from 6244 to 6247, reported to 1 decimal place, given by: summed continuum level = 26.5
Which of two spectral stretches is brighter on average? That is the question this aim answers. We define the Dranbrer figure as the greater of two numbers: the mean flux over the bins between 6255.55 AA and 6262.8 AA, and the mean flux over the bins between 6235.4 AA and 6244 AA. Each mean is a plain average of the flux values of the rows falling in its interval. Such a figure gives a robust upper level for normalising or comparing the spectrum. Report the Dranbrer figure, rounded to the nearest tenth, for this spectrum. 14.3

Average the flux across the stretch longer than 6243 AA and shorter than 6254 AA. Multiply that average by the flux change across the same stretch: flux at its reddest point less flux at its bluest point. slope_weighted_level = -23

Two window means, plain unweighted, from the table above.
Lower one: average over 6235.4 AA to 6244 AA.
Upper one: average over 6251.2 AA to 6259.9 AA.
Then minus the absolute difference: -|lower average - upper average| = -0.89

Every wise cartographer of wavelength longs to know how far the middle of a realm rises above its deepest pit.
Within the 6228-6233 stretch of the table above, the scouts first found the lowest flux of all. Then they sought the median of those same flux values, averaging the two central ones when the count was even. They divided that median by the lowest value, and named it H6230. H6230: 1.37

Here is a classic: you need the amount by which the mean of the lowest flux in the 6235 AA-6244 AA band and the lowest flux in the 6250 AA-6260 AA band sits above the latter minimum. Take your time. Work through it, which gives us -0.2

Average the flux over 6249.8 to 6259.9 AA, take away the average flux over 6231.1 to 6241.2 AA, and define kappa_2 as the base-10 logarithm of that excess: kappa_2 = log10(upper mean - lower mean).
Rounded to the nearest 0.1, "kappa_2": -0.7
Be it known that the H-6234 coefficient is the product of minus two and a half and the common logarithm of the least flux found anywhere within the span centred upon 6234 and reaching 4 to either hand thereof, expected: -2.52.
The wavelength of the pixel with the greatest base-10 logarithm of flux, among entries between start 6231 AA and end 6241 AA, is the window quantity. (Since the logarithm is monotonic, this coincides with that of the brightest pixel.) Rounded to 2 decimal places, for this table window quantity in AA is 6236.14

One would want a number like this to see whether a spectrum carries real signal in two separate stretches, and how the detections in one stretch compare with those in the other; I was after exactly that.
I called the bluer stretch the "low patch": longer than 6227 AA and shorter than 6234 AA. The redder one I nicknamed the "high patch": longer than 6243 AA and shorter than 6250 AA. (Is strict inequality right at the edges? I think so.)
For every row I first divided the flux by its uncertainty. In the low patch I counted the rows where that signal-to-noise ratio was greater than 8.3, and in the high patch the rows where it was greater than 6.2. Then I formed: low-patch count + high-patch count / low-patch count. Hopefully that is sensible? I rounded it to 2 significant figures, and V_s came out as 2.5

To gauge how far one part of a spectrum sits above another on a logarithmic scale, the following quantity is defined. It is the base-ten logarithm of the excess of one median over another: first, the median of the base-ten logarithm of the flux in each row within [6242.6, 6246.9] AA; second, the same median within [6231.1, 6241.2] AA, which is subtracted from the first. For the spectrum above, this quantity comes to -1.8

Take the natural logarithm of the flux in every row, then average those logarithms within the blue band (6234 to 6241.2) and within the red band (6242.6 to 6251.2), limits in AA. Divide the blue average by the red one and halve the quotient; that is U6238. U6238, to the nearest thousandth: 0.506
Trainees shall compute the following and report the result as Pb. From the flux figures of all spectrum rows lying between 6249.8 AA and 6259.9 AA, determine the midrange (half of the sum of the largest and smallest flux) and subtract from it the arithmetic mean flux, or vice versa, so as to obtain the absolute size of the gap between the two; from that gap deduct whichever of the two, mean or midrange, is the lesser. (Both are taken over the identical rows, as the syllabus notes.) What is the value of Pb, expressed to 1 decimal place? -13.0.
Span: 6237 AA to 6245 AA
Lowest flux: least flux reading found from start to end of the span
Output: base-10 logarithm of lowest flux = 1.08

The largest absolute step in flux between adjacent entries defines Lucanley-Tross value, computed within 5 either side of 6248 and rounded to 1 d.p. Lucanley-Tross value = 2.7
